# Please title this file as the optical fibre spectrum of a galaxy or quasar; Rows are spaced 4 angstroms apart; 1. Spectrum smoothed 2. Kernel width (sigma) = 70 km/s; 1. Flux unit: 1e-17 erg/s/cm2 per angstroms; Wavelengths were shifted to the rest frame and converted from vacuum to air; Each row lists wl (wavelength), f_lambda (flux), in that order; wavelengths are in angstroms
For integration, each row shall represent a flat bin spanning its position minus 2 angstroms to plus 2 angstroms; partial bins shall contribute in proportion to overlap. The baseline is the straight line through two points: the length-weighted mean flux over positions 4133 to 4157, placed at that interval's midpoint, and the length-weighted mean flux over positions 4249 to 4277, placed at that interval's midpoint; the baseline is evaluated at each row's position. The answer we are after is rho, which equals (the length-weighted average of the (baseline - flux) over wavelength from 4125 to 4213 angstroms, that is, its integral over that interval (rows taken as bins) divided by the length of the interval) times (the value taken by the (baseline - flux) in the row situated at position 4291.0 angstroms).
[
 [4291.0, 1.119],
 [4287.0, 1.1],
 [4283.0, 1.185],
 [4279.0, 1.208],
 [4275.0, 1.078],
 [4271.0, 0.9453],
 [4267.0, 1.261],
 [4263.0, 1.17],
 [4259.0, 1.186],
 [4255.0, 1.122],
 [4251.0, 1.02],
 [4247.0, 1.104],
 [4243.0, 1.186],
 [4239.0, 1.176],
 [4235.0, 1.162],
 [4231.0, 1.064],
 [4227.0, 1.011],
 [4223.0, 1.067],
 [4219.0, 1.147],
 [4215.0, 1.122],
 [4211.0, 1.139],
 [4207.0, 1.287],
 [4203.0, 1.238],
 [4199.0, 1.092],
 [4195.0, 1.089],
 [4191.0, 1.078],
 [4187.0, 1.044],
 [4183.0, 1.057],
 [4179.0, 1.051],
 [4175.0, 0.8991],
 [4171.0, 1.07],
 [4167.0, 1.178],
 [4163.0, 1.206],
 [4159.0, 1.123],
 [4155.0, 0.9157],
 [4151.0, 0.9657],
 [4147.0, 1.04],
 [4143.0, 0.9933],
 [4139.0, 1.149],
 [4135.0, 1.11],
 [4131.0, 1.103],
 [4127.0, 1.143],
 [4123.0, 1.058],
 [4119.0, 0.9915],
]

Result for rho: -0.0005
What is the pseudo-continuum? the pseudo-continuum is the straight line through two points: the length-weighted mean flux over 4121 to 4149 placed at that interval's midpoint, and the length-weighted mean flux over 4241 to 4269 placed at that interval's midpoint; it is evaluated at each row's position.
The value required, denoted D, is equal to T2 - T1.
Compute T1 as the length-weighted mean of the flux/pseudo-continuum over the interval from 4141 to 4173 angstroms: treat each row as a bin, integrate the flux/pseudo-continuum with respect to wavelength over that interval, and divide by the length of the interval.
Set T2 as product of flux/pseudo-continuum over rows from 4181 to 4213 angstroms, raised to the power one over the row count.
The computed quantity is 0.038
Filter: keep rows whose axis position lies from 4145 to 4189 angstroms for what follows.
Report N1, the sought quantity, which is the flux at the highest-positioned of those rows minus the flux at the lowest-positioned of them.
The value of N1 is 0.00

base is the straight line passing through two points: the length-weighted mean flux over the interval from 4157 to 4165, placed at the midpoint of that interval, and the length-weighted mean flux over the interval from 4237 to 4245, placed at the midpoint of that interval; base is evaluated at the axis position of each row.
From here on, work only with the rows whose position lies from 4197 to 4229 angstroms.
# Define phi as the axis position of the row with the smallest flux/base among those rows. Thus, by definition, 4227.0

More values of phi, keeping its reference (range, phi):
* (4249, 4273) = 4271.0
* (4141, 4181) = 4175.0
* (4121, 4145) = 4143.0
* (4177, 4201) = 4187.0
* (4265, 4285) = 4271.0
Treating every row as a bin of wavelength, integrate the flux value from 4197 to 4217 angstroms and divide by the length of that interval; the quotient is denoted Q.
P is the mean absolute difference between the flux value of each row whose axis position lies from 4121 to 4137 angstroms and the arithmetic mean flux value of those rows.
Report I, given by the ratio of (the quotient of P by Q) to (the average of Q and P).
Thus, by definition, 0.03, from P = 0.023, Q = 1.176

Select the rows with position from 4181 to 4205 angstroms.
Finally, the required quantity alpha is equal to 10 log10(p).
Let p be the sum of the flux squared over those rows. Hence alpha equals 8.6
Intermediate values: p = 7.3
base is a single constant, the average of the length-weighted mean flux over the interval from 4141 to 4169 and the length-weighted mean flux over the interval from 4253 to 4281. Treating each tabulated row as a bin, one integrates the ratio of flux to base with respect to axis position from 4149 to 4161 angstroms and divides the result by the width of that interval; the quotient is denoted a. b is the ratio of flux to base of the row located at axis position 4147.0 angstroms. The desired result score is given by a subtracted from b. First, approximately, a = 0.91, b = 0.95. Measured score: 0.04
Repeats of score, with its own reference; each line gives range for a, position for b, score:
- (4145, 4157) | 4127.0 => 0.15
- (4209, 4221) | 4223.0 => -0.06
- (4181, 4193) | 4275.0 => 0.02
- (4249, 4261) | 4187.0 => -0.06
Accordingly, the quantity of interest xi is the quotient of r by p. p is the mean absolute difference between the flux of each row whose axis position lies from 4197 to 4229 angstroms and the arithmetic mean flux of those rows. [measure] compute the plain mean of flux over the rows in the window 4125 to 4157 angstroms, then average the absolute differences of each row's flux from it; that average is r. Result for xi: 1.14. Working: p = 0.065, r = 0.074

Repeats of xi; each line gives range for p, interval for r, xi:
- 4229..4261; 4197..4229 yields 1.30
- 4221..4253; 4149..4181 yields 1.60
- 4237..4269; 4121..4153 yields 1.05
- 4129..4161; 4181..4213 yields 0.98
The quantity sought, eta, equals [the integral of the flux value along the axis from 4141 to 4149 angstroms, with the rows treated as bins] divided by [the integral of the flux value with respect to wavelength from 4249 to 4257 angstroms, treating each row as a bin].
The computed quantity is 0.95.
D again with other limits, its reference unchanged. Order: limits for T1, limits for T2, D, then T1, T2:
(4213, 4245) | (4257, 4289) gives -0.002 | 0.98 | 0.98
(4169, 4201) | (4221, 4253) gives 0.020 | 0.94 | 0.96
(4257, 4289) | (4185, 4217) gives 0.027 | 0.98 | 1.01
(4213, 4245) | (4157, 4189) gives -0.011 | 0.98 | 0.97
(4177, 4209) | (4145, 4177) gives -0.050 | 1.00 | 0.95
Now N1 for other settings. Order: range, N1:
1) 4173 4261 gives 0.29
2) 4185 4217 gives 0.08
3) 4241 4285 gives 0.00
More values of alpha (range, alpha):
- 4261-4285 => 9.0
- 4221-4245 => 8.7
